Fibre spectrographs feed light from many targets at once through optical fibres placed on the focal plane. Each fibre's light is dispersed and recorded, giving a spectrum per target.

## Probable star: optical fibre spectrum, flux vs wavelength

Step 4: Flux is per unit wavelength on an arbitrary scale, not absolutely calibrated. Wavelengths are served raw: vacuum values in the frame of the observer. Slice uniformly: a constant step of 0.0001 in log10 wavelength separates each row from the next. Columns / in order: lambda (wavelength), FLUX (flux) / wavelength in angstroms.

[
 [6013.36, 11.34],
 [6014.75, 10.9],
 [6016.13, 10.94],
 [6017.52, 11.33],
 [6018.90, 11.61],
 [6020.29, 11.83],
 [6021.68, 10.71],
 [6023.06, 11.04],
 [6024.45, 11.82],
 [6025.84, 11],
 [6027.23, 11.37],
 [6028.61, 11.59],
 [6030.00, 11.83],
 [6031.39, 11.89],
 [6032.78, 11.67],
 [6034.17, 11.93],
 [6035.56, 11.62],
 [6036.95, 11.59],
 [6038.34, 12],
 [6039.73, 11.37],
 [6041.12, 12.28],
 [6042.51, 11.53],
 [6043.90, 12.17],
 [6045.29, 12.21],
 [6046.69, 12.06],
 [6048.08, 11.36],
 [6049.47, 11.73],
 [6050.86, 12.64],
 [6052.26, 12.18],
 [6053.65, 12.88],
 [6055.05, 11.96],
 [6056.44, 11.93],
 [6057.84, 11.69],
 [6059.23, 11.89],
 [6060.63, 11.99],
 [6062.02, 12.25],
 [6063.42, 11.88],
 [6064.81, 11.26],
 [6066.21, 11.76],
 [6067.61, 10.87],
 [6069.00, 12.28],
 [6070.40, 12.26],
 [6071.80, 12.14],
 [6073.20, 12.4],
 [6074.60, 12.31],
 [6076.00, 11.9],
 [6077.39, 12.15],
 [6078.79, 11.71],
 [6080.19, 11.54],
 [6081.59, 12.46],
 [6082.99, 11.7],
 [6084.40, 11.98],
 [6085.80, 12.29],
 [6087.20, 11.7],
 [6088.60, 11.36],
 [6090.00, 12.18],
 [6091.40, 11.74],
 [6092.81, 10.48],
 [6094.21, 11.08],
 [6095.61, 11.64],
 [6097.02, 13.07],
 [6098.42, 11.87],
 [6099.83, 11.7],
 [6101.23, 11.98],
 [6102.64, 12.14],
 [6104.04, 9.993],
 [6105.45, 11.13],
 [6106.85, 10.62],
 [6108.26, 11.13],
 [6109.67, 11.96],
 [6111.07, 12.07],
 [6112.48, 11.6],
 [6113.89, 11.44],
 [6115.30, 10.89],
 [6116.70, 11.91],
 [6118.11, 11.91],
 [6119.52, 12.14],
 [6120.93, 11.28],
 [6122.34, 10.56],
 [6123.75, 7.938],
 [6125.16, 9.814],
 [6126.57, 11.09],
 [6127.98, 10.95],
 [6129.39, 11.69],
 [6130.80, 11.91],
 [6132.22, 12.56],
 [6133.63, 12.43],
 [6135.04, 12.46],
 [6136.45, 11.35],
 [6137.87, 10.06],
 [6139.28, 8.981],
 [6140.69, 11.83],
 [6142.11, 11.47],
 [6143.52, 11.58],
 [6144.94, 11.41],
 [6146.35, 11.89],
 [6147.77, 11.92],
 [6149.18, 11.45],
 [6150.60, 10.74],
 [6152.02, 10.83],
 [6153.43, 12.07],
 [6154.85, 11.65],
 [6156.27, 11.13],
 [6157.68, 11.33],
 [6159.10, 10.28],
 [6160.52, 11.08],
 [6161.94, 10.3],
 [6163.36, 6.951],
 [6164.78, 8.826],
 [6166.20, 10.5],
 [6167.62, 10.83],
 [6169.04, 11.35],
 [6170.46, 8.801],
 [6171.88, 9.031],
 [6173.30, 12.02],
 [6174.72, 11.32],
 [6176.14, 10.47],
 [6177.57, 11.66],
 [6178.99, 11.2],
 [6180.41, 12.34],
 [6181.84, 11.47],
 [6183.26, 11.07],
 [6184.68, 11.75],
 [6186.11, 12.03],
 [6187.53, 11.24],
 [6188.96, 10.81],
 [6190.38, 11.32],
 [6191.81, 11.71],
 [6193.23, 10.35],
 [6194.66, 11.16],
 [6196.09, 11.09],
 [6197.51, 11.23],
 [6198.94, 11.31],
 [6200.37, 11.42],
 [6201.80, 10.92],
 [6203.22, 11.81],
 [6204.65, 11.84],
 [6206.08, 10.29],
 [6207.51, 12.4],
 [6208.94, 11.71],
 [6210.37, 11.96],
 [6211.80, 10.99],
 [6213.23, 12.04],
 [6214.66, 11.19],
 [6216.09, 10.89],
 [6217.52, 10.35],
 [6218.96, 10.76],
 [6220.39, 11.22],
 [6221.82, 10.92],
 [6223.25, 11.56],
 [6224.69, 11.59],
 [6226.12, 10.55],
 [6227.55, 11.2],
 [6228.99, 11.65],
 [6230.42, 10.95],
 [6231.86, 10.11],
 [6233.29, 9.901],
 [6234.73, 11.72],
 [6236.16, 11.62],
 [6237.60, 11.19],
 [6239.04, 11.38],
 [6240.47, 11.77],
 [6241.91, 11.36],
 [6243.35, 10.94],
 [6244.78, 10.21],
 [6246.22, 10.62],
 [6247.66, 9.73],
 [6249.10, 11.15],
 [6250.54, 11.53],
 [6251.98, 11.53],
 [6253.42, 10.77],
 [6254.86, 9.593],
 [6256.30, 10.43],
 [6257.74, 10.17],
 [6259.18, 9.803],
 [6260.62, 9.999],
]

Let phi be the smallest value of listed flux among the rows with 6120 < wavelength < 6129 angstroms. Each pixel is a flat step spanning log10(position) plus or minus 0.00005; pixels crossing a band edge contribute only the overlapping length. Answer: 7.938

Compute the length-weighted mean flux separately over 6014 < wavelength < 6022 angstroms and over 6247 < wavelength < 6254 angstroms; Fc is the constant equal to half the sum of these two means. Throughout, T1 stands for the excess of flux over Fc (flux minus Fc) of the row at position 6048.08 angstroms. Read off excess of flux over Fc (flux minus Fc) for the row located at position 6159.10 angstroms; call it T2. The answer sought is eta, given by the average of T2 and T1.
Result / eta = -0.3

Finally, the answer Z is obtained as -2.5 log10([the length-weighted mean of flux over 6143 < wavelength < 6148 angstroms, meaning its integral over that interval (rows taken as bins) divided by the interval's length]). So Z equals -2.67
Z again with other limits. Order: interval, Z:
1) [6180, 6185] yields -2.66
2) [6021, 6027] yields -2.62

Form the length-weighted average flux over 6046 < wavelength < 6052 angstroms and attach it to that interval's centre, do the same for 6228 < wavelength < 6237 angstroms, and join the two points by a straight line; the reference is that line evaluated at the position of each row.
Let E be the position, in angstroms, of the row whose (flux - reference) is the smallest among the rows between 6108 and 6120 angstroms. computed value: 6115.30 angstroms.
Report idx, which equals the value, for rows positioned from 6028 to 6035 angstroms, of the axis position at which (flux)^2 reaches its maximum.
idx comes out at 6034.17 angstroms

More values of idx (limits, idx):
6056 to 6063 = 6062.02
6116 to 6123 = 6119.52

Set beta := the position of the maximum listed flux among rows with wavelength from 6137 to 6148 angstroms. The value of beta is 6147.77 angstroms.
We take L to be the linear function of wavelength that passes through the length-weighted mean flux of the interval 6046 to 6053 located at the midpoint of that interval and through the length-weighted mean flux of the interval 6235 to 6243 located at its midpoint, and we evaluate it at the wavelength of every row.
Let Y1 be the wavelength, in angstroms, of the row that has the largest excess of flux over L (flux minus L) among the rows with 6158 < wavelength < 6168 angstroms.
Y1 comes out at 6160.52 angstroms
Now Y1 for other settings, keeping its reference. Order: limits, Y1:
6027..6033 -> 6031.39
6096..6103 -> 6097.02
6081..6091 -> 6081.59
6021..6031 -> 6030.00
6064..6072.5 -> 6069.00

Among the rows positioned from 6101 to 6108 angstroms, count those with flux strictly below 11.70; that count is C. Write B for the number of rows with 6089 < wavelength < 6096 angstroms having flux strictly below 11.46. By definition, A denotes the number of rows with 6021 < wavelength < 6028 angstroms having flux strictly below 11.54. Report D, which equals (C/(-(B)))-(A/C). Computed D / -2.8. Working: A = 4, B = 2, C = 3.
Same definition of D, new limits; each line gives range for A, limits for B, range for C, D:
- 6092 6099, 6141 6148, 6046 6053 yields -3.0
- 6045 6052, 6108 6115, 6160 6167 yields -2.7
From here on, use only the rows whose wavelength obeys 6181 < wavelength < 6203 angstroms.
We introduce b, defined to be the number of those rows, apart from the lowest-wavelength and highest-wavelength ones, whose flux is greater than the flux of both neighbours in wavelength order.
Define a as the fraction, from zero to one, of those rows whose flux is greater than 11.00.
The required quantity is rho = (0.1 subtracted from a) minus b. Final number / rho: -3.3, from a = 0.8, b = 4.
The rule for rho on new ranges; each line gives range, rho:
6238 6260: -2.7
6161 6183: -3.6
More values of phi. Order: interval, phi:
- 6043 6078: 10.87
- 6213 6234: 9.901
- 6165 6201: 8.801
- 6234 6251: 9.73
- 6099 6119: 9.993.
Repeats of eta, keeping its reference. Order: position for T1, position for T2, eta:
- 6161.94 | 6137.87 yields -0.9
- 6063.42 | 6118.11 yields 0.8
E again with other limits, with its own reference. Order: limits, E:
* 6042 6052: 6048.08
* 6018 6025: 6021.68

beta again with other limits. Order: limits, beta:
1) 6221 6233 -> 6228.99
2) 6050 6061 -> 6053.65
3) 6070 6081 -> 6073.20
